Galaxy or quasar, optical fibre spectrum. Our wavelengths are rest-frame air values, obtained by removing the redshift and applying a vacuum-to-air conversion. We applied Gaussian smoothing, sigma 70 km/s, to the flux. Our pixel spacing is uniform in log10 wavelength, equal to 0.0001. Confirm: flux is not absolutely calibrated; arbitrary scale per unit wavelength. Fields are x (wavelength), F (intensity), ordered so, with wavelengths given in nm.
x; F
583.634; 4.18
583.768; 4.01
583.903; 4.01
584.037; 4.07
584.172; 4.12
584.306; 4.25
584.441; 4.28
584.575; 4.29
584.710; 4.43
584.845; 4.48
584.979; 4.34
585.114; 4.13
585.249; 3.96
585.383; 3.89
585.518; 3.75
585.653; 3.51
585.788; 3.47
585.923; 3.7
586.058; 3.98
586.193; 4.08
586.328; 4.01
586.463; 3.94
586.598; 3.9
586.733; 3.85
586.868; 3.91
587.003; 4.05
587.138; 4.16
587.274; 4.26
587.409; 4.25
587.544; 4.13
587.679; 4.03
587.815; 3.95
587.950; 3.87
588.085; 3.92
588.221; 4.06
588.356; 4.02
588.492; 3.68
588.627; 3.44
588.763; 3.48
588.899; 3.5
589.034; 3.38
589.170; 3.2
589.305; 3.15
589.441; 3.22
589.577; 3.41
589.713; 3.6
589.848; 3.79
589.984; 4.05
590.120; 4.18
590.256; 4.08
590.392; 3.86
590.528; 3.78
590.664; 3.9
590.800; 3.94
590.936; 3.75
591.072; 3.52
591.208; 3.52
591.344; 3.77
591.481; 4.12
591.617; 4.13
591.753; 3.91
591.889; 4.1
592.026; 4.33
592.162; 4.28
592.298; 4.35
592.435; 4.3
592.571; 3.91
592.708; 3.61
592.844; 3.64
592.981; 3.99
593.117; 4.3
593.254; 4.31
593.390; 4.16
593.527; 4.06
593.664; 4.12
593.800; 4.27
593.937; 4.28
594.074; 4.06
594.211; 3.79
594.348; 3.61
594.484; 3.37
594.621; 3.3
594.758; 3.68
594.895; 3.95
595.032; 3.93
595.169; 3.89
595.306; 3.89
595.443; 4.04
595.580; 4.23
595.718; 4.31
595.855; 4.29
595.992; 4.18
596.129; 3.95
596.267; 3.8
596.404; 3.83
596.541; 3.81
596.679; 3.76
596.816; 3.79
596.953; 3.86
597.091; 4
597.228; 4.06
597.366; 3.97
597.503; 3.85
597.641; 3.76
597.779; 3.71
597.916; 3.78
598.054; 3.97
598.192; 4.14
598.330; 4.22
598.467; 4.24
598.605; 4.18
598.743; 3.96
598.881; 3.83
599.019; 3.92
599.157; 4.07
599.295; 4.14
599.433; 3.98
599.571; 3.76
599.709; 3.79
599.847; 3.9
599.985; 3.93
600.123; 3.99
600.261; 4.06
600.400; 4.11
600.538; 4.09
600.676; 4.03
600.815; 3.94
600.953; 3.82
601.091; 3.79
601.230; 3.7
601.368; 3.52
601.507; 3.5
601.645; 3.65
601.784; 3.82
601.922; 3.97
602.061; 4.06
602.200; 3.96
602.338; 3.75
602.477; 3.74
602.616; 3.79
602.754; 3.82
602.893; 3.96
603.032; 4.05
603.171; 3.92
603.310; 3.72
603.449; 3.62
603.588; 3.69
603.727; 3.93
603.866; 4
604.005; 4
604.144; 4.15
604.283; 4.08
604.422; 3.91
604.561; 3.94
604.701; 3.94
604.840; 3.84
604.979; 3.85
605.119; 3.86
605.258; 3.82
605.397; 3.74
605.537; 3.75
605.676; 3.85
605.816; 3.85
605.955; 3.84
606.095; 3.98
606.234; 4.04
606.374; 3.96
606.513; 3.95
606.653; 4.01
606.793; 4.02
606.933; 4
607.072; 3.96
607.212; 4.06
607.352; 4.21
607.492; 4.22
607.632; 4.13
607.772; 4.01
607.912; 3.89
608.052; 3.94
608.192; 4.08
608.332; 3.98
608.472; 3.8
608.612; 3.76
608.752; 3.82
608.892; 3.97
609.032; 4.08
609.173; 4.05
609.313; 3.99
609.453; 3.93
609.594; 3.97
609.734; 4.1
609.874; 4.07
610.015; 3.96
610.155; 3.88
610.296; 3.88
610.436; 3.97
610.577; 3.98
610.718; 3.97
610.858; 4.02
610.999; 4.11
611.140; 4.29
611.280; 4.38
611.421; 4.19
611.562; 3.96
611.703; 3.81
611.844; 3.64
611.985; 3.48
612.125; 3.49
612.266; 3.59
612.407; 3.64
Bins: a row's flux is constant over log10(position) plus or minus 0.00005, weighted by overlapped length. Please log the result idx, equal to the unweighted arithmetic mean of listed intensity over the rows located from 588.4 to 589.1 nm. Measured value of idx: 3.50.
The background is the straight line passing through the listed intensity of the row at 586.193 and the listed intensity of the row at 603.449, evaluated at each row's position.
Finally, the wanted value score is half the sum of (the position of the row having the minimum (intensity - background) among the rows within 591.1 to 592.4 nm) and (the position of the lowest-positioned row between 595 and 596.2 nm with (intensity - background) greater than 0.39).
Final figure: 593.39 nm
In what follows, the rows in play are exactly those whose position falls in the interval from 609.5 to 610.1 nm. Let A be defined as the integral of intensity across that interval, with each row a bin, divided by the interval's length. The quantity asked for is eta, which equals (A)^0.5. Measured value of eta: 2.00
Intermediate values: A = 4.02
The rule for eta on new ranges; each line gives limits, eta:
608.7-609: 1.98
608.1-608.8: 1.97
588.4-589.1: 1.87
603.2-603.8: 1.94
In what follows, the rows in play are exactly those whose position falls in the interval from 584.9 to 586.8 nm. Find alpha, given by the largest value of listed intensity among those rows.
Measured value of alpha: 4.34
